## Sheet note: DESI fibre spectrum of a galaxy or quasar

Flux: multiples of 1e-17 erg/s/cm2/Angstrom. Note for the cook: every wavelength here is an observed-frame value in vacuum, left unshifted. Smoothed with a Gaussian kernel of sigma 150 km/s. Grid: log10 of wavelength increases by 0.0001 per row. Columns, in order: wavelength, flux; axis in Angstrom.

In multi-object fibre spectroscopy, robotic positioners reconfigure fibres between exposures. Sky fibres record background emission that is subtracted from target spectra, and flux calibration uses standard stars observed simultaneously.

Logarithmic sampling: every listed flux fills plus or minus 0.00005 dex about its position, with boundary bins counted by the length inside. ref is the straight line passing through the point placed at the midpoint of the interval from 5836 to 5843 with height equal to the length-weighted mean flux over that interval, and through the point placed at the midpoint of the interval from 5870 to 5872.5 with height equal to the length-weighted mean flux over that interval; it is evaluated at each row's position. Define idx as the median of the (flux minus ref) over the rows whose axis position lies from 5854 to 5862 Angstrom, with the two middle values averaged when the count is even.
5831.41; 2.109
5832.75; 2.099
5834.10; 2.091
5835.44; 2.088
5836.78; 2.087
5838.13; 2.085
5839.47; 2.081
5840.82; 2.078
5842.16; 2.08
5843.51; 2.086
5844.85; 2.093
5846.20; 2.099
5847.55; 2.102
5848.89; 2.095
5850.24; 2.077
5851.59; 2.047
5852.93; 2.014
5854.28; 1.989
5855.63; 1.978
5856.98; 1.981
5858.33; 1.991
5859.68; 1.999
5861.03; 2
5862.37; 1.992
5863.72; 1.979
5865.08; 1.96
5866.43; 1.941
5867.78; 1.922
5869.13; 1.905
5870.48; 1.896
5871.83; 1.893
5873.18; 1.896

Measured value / 0.011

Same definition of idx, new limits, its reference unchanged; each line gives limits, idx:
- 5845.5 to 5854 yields 0.057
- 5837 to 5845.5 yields 0.009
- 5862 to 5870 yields 0.023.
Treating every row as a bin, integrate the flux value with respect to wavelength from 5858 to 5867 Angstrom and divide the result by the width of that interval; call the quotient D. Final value 1.98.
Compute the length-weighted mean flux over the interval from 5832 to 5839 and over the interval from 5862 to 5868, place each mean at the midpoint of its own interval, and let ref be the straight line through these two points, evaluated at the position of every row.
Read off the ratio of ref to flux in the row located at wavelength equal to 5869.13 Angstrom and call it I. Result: 1.02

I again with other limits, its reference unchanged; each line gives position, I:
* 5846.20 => 0.97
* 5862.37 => 0.99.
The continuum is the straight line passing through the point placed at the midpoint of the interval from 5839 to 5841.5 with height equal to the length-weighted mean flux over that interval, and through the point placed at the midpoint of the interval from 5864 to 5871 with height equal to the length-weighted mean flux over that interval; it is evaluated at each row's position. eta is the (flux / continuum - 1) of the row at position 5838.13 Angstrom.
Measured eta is -0.003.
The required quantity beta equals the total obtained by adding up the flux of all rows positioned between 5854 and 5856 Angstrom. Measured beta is 4.0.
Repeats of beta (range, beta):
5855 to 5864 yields 13.9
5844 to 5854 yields 14.5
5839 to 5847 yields 12.5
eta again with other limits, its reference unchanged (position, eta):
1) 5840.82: 0.001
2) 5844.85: 0.019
